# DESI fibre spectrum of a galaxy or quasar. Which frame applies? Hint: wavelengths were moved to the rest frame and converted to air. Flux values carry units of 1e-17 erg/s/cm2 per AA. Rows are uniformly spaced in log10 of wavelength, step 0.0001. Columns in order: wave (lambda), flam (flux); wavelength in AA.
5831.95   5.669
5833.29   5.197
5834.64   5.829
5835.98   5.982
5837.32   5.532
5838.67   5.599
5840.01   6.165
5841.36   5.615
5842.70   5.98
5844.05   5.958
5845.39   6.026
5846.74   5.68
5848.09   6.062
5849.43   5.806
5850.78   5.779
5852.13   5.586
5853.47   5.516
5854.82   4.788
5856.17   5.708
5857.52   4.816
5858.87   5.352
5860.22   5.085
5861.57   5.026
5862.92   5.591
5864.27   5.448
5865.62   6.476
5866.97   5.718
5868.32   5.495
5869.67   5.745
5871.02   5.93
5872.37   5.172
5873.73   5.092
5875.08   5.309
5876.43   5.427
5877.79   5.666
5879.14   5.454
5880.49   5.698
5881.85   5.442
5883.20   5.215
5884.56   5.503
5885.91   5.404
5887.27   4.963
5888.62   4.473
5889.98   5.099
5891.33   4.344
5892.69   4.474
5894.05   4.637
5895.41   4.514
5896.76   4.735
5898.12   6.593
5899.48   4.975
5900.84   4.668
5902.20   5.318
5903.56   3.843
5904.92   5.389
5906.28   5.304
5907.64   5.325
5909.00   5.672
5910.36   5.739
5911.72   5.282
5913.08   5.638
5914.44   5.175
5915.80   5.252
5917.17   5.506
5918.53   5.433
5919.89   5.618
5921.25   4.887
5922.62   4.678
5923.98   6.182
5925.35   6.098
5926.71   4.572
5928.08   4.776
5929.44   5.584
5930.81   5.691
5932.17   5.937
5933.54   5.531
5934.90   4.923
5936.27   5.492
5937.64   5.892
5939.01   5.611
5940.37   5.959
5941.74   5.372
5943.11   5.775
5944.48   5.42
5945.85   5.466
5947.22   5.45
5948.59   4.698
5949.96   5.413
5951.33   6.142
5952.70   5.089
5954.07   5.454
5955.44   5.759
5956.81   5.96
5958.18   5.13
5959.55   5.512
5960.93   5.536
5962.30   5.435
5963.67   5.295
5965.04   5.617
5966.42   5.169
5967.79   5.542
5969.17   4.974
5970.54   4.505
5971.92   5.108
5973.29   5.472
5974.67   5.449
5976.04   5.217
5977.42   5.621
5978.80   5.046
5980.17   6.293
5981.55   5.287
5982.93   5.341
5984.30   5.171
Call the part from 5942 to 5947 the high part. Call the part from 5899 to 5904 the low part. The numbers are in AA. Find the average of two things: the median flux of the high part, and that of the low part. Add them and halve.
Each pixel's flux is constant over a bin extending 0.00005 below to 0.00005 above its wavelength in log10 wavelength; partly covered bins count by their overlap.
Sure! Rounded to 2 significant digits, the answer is 5.1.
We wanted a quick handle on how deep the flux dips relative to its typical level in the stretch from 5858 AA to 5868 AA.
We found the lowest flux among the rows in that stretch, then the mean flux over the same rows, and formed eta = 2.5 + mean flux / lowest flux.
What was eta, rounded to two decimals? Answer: 3.60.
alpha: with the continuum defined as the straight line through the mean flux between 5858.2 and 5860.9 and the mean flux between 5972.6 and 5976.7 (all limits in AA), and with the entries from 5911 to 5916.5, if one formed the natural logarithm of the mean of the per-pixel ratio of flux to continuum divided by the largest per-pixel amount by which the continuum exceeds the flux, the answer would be 2.1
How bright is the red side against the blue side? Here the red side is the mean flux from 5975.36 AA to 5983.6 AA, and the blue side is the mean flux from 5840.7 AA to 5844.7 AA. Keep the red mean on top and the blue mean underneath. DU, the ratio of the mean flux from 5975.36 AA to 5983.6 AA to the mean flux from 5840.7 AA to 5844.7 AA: 0.934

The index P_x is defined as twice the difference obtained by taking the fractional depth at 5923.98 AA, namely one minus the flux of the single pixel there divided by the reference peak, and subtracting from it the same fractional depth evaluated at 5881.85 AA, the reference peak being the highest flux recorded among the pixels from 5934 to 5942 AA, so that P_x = -0.25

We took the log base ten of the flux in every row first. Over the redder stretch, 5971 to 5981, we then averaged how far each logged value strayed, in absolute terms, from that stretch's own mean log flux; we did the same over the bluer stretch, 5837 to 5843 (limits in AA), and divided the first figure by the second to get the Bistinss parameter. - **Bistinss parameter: 1.3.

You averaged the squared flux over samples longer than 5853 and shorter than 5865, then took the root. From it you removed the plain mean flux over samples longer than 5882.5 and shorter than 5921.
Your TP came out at 0.12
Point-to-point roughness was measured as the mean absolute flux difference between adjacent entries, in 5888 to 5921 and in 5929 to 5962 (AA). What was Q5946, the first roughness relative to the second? 1.22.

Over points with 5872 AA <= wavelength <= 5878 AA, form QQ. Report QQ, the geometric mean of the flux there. 5.33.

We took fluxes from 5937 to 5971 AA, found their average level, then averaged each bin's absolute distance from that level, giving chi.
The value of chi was 0.27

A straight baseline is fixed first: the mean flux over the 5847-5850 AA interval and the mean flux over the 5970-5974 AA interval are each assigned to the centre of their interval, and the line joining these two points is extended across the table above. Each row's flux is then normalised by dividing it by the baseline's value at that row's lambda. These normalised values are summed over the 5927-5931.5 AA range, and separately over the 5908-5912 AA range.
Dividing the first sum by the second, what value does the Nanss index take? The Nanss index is 0.99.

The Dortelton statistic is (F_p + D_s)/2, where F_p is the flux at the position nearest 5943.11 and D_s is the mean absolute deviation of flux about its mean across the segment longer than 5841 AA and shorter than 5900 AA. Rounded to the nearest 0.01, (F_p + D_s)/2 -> 3.09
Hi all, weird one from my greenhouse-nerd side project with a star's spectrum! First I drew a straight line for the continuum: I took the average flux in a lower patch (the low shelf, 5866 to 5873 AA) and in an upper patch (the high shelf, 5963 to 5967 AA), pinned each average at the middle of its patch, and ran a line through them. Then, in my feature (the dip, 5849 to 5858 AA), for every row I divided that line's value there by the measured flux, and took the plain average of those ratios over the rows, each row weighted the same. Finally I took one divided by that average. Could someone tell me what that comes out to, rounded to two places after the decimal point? 0.95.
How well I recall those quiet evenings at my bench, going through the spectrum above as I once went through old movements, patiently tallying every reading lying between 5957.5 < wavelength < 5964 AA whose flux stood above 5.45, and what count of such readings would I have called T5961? 2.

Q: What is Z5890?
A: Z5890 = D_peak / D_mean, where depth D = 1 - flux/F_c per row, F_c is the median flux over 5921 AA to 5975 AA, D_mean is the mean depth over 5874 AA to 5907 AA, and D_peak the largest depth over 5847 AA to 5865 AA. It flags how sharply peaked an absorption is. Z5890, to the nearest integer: 2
